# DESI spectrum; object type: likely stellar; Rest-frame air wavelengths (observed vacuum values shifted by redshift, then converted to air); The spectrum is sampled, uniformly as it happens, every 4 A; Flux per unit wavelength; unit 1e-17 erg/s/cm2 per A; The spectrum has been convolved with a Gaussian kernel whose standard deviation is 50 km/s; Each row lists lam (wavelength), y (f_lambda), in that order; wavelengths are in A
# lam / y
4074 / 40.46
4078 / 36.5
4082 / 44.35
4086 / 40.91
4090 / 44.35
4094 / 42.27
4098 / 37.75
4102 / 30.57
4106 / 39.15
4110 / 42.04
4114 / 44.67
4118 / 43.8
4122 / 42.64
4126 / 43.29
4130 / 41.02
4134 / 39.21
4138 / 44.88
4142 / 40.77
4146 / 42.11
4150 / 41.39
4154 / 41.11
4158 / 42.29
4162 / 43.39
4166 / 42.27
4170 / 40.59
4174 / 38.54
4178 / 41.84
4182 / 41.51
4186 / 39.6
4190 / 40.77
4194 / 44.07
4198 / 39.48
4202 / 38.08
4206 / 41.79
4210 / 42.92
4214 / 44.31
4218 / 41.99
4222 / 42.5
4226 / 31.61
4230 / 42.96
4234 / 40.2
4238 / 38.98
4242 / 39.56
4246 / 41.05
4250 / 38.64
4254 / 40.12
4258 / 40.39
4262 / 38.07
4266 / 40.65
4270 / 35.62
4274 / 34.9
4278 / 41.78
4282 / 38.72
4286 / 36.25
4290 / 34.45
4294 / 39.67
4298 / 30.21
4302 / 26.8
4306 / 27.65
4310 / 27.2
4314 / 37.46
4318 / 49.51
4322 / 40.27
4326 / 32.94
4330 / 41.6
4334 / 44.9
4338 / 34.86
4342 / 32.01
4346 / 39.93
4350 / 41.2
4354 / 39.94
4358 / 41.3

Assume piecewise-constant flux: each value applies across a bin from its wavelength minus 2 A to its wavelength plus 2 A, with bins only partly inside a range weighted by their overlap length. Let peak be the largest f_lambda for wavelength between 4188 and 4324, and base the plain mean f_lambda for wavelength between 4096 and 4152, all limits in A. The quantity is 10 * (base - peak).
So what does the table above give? -86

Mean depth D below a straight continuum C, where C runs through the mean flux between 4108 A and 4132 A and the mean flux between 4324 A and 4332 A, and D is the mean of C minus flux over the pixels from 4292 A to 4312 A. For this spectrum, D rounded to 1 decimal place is 7.7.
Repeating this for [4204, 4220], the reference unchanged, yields -2.3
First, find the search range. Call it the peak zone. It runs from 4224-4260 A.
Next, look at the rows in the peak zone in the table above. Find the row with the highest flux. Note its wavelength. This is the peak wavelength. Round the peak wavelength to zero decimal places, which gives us 4230 A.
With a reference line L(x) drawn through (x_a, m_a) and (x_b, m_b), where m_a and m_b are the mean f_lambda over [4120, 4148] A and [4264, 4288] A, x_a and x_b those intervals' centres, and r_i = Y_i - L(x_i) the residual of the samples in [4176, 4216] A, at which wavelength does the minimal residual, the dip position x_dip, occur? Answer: 4202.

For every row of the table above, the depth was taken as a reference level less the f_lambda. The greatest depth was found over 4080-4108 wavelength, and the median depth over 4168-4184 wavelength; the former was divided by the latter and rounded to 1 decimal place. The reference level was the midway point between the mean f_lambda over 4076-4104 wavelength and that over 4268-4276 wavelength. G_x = -1.9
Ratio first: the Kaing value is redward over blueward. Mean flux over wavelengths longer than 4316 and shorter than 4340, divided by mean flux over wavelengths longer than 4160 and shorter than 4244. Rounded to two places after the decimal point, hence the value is 1.00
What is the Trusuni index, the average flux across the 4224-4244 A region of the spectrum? 38.7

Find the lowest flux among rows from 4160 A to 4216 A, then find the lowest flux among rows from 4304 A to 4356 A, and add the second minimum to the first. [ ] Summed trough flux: 65.3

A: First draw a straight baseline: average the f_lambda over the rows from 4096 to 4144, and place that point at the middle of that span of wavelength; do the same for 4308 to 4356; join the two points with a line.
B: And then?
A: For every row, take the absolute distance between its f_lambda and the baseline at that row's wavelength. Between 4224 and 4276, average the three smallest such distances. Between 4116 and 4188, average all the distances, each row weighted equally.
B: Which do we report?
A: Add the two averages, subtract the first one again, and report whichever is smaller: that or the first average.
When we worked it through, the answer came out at 0.42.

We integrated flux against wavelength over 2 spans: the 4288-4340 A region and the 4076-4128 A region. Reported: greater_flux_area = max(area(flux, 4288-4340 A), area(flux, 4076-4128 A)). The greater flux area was 2129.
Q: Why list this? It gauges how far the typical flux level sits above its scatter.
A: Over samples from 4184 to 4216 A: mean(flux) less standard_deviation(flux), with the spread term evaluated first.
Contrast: 39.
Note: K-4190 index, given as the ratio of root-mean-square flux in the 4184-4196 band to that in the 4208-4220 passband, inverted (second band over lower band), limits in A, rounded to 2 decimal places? 1.04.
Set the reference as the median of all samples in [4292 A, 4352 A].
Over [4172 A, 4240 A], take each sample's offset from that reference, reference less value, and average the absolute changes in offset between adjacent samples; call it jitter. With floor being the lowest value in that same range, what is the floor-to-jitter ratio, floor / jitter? 10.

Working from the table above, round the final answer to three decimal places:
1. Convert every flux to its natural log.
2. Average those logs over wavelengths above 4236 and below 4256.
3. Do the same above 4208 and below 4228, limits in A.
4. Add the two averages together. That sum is 7.379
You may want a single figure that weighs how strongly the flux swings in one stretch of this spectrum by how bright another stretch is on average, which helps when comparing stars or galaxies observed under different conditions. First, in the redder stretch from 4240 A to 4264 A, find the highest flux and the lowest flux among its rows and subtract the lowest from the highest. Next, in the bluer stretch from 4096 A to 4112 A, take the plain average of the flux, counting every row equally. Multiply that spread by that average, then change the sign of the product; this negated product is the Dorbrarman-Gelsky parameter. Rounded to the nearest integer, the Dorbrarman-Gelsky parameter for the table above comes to -111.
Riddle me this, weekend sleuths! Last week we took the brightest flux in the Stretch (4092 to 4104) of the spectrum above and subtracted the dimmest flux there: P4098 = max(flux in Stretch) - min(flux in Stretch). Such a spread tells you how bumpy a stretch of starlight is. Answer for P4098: 12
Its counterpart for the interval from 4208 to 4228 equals 13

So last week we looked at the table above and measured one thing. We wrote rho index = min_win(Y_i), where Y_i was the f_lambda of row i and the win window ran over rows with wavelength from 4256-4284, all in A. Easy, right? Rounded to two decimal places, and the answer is 34.90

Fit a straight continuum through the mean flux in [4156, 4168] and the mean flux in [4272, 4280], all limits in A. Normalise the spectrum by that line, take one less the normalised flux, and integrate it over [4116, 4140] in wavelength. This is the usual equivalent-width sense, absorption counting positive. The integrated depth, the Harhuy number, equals 0.8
